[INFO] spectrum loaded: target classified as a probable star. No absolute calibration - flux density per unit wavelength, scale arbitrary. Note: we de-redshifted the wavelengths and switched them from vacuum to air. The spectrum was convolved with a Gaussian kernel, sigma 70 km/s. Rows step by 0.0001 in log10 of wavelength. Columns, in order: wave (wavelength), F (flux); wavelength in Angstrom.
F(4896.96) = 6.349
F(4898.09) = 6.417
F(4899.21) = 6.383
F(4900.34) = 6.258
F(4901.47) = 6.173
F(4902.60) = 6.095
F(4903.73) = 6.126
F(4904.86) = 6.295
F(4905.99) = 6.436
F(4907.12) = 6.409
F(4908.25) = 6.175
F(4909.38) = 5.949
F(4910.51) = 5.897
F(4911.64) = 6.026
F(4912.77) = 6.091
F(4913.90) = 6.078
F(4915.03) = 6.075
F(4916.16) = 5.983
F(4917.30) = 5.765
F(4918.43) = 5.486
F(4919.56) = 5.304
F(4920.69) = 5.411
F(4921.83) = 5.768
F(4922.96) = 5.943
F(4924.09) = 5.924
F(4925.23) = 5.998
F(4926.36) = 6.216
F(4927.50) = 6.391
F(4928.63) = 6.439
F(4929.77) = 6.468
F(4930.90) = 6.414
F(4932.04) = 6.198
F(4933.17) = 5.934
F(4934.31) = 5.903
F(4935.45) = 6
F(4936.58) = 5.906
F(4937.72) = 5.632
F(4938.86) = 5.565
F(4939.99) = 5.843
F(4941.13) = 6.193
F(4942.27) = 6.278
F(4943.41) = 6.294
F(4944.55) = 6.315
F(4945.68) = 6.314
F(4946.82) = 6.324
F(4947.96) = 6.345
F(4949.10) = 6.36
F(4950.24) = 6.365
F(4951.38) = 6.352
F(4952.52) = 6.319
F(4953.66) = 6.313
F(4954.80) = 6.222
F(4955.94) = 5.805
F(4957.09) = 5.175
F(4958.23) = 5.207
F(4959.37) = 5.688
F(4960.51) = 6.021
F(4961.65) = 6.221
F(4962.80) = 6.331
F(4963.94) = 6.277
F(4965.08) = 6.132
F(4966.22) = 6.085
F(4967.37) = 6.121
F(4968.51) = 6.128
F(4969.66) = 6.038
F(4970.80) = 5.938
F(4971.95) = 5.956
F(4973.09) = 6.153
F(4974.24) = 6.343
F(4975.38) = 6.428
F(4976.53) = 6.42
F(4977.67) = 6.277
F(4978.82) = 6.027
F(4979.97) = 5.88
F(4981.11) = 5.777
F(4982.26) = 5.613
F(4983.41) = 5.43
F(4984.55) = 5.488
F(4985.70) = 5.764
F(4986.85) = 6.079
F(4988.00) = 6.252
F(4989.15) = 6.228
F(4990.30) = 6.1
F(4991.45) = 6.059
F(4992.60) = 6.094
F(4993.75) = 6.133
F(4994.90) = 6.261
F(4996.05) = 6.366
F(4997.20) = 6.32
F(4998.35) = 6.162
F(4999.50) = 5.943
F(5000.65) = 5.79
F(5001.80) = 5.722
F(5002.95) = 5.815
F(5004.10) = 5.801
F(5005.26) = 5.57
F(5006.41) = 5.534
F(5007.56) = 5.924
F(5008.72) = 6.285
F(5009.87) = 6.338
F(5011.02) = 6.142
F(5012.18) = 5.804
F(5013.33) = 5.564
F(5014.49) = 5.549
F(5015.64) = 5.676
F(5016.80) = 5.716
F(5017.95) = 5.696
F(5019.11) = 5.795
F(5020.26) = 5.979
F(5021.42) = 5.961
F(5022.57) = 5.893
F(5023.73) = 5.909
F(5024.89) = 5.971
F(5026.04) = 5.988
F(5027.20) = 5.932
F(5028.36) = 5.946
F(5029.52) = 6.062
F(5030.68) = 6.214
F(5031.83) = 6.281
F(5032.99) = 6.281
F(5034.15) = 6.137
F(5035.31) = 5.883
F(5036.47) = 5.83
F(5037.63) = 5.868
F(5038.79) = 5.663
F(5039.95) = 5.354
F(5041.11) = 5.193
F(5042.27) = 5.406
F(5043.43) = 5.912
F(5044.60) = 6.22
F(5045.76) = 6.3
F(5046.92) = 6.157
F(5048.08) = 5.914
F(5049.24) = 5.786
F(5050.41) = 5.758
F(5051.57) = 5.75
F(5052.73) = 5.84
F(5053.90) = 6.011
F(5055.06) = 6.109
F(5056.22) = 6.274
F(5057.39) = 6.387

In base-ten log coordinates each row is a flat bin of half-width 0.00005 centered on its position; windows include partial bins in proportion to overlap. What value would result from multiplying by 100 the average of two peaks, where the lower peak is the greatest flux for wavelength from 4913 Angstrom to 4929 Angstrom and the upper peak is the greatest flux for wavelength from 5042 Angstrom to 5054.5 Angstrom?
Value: 637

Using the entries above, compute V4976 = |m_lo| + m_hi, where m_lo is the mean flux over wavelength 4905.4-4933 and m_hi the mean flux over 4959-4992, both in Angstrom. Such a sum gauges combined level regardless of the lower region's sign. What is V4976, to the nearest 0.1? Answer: 12.1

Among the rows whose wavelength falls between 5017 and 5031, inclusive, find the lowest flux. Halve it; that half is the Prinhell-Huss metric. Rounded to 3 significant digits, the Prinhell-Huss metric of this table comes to 2.85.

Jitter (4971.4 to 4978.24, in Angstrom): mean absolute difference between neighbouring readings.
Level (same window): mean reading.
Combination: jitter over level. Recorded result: 0.020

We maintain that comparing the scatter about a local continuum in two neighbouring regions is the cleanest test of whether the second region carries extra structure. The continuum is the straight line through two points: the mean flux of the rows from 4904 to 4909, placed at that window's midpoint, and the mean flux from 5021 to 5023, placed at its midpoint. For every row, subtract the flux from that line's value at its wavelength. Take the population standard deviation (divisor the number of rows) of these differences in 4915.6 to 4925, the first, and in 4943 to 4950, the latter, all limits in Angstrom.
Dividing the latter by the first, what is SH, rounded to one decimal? 0.1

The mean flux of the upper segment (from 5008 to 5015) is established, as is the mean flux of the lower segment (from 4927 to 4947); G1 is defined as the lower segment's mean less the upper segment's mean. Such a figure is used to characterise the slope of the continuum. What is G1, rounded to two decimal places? 0.19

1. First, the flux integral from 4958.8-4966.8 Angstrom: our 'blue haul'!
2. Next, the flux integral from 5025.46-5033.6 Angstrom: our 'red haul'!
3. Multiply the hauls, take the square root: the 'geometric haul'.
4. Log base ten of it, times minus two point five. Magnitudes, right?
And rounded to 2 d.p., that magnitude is -4.23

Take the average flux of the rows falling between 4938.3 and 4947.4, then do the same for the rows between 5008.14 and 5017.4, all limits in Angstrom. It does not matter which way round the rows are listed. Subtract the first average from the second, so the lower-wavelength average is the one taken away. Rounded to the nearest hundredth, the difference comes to -0.26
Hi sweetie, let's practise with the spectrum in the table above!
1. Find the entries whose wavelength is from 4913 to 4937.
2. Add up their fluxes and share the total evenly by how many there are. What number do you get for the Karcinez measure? 5.98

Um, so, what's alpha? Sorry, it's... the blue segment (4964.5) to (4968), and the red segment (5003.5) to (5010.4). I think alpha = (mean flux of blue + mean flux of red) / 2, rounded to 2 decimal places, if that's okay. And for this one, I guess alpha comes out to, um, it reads 6.01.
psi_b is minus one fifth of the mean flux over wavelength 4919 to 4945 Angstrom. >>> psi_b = -1.20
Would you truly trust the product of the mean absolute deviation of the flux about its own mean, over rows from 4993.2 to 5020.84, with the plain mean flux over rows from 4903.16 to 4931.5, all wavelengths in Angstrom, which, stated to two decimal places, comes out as 1.42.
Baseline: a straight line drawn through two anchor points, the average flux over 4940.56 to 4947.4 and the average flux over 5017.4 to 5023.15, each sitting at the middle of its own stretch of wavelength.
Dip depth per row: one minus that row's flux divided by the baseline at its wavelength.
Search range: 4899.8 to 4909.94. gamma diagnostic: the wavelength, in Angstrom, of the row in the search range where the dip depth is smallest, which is 4905.99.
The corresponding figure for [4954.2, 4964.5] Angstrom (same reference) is 4962.80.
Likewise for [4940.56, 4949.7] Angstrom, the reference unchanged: 4949.10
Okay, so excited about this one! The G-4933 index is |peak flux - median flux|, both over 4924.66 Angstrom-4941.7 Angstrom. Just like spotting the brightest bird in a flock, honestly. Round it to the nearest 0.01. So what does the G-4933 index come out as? 0.47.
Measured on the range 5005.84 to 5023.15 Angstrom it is 0.53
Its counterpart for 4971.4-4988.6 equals 0.40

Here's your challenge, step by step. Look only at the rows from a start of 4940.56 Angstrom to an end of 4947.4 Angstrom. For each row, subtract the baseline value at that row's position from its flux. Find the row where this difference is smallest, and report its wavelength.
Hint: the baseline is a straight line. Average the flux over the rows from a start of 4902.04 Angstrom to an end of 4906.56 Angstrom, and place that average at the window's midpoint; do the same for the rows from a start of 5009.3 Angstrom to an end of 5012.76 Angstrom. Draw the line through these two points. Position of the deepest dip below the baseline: 4941.13 Angstrom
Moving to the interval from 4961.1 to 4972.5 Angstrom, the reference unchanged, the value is 4970.80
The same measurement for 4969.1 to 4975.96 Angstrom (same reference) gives 4970.80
